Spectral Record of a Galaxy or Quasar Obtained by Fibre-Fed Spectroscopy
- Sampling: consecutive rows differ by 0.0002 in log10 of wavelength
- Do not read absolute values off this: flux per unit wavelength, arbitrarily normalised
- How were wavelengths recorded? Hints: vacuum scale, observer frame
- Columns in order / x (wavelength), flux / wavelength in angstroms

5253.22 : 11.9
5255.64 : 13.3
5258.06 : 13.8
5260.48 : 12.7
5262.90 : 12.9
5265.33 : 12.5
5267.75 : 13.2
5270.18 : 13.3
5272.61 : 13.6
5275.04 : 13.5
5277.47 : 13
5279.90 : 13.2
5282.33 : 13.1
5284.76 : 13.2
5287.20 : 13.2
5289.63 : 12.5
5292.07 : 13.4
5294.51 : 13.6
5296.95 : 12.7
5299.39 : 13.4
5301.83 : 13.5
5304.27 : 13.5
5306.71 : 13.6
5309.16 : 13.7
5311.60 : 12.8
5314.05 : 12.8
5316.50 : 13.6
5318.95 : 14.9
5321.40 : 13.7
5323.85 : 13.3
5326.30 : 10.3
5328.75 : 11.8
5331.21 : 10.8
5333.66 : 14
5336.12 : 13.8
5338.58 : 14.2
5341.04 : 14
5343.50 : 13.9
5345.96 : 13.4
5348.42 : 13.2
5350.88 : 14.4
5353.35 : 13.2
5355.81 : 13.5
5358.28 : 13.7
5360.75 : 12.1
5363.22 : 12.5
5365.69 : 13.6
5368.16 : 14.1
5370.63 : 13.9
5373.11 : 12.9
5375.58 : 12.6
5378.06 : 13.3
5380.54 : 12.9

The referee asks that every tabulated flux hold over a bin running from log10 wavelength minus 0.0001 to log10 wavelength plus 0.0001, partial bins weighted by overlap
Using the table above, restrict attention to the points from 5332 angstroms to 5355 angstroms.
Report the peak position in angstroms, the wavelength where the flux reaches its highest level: 5350.88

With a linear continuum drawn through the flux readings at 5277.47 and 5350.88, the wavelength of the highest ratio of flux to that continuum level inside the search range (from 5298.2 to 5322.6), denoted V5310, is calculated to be 5318.95 angstroms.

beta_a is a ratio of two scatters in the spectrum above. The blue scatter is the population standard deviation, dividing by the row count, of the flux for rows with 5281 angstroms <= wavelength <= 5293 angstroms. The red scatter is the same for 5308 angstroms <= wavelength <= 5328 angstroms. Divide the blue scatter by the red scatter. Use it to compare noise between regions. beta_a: 0.25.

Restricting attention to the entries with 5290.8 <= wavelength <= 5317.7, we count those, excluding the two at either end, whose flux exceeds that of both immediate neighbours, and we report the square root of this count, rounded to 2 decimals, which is 1.41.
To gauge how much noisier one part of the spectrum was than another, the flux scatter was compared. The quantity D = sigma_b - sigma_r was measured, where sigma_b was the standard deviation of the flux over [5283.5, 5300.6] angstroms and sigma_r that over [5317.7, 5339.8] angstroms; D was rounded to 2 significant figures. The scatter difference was -1.2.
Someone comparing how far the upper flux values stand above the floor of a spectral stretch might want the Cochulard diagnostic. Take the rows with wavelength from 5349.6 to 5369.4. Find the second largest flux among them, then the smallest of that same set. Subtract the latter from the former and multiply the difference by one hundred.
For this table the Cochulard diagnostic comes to 200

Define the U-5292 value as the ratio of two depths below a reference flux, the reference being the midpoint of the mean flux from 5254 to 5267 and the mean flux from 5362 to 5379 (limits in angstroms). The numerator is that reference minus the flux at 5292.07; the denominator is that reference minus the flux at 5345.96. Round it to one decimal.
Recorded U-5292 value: 1.0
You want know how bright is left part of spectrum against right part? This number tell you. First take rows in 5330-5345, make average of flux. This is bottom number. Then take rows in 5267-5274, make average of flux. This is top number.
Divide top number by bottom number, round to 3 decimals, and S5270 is 0.994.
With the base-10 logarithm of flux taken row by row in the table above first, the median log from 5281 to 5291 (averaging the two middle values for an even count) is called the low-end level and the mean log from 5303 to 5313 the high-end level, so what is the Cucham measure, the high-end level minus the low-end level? 0.008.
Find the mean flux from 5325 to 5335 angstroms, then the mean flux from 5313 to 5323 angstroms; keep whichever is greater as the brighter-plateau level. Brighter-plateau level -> 13.75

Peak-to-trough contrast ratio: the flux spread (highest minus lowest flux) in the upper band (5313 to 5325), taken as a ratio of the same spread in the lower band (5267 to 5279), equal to 3.50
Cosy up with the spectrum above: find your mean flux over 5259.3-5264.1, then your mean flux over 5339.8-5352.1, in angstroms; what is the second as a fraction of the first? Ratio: 1.08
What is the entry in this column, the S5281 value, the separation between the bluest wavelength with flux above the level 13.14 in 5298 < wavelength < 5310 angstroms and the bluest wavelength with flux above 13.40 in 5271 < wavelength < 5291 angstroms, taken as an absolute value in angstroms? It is 26.8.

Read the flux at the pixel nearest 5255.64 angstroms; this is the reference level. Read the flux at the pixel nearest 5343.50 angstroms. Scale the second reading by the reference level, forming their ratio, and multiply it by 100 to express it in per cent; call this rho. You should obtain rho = 105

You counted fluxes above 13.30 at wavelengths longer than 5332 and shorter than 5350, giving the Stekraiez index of 6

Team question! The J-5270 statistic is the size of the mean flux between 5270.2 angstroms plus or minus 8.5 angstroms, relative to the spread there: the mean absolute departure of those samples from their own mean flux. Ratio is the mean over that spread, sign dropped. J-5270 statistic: 45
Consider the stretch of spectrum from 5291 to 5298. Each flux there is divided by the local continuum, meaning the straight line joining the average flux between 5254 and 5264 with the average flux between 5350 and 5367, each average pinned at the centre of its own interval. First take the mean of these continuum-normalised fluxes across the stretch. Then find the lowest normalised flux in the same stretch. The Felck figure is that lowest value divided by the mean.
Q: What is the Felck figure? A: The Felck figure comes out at 0.959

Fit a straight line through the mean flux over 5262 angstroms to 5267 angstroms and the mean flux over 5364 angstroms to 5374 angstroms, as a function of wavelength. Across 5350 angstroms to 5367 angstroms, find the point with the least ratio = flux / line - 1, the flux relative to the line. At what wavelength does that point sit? 5360.75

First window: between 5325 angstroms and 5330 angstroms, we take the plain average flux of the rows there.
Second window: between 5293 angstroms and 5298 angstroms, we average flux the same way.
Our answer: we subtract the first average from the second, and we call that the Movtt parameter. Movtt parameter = 2.1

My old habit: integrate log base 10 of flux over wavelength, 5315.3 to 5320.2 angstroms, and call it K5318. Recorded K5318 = 5.65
